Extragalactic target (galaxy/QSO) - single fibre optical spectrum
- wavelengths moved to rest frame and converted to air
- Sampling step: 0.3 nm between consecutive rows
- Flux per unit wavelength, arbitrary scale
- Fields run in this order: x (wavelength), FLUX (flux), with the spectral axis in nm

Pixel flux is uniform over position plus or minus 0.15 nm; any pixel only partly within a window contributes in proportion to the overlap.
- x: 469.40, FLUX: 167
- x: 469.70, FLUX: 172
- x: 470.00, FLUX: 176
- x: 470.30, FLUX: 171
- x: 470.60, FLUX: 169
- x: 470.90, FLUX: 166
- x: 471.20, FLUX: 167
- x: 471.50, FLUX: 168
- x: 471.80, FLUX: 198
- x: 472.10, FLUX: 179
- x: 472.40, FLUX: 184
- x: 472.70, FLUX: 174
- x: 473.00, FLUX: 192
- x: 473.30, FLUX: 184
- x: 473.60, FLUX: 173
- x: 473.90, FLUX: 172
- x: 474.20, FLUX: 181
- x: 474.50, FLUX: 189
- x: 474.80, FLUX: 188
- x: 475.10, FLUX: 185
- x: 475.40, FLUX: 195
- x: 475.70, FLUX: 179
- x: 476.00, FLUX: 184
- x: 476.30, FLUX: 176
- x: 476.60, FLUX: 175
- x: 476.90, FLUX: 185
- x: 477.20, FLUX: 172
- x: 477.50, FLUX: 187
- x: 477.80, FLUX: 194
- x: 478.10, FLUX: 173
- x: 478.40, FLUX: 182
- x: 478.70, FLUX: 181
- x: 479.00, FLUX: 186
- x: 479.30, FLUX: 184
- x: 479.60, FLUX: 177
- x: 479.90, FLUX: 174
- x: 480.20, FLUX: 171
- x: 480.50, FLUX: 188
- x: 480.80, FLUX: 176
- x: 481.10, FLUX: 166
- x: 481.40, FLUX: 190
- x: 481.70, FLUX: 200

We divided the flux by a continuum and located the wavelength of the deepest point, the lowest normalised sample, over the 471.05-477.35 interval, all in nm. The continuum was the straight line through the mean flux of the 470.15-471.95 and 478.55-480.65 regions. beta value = 471.20 nm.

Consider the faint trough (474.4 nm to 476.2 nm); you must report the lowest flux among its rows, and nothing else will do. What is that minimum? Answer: 179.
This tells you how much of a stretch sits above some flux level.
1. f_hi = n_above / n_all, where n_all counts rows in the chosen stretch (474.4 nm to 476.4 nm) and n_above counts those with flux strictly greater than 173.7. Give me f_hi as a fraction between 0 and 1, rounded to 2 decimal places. 1.00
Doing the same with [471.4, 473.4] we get 0.86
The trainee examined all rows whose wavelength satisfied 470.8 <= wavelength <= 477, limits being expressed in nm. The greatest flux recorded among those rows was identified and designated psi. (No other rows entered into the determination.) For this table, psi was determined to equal 198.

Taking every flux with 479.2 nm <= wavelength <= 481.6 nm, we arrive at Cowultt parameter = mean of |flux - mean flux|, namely 6.81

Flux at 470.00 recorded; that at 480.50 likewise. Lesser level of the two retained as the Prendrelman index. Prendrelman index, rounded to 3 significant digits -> 176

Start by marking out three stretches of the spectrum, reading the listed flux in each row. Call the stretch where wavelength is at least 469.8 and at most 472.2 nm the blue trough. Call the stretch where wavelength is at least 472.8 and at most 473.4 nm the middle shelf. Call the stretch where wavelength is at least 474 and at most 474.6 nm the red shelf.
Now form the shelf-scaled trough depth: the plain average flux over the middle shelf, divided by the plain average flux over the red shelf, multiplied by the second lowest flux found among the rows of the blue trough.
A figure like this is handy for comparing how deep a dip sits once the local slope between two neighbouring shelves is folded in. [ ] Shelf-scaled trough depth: 170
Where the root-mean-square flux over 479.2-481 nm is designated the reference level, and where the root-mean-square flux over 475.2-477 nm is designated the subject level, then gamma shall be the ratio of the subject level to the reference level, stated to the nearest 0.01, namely 1.02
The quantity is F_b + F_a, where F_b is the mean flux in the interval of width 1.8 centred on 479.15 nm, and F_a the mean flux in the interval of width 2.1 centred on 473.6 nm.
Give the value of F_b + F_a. 361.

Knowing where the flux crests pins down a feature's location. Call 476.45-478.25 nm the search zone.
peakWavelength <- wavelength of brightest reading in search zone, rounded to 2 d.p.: 477.80 nm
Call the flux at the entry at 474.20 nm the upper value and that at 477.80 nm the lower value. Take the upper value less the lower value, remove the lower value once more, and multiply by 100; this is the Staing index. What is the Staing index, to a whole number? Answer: -20700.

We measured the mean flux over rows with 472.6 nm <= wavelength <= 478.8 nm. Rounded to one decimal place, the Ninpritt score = 182.0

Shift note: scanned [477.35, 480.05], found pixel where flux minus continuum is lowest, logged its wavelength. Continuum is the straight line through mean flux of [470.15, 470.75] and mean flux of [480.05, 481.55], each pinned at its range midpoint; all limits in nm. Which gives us 479.90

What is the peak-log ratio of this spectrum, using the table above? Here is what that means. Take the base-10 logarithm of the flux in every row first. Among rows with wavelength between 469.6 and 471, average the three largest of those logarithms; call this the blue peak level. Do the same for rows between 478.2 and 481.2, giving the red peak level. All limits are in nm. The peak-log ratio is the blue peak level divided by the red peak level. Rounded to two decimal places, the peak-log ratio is 0.99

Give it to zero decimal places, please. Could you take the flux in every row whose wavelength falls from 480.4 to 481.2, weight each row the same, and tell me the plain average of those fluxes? 177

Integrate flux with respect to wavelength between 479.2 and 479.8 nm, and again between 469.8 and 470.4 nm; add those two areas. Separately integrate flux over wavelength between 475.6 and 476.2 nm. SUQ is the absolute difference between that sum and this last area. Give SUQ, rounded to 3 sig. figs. 103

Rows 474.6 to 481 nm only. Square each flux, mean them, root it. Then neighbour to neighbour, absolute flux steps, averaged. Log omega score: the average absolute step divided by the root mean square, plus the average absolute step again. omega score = 8.4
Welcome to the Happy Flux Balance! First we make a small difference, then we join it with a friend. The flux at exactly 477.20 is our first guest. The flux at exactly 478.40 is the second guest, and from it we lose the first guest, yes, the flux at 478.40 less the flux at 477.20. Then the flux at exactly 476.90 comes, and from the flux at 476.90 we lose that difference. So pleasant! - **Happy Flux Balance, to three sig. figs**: 175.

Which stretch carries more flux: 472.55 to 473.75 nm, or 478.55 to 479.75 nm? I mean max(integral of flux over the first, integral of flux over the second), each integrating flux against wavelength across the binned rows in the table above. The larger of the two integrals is 218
